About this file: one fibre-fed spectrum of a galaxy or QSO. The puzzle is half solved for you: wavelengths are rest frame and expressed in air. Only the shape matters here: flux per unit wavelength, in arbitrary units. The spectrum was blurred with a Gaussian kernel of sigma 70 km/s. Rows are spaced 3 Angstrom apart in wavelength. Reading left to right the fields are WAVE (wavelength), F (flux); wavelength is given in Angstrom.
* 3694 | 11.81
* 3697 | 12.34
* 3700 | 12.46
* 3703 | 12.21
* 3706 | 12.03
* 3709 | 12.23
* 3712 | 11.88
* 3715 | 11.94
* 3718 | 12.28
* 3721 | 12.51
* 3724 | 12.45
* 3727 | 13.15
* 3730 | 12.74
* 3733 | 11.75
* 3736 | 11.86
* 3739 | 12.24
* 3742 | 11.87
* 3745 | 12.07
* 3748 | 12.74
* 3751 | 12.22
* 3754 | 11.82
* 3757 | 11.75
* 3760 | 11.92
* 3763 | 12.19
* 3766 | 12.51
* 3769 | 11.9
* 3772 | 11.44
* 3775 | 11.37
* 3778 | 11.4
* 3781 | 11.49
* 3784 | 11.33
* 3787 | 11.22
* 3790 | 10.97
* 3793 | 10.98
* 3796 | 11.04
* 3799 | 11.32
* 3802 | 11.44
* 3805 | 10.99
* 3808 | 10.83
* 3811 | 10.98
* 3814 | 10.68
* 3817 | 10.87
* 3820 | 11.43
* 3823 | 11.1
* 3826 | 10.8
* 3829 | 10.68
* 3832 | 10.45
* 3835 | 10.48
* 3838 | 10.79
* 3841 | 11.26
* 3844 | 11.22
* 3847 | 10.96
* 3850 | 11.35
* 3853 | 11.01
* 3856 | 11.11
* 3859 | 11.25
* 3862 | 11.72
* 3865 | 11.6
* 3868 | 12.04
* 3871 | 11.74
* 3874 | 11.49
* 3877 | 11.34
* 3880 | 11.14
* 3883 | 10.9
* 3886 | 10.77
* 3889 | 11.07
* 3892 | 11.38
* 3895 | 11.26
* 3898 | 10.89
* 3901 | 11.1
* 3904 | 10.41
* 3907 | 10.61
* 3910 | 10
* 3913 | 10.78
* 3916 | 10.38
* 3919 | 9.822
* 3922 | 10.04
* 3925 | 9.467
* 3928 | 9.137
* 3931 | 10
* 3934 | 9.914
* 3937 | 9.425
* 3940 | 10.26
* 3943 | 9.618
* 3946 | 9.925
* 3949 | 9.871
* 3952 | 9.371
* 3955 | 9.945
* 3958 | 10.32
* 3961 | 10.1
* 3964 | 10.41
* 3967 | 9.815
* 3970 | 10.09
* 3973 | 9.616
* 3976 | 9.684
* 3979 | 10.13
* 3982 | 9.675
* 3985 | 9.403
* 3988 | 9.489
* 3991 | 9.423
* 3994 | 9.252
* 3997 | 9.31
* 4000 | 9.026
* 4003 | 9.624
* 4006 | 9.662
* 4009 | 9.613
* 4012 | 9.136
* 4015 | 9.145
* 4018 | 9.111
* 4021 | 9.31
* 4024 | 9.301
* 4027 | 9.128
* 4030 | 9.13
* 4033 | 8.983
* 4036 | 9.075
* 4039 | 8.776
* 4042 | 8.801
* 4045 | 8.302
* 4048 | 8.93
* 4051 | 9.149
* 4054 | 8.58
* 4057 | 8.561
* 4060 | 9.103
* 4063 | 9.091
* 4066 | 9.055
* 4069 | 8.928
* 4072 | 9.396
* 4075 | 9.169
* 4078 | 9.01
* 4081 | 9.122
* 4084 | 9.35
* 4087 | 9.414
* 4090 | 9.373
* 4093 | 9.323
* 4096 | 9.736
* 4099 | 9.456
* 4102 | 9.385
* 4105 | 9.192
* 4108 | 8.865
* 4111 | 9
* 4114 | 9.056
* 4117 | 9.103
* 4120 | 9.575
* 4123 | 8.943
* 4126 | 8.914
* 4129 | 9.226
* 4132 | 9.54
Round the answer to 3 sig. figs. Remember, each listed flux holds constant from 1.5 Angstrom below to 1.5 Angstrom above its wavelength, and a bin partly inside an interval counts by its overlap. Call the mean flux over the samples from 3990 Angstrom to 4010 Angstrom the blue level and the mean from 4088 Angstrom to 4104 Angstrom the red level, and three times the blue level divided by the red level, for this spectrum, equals 2.99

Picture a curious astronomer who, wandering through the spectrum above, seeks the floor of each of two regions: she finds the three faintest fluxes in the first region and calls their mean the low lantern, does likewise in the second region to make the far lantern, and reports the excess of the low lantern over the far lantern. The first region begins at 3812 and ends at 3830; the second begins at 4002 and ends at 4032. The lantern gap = 1.6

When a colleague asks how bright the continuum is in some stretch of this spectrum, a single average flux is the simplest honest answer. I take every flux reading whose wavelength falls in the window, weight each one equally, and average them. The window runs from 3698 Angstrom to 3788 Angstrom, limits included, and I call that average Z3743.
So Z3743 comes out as 12.0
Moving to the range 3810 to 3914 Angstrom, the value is 11.0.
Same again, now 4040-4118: 9.1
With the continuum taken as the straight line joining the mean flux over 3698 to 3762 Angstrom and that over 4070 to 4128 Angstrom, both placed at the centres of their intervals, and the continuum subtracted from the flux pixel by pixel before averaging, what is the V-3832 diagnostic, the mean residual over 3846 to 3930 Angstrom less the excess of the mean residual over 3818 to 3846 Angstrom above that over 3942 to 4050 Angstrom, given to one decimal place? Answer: -0.2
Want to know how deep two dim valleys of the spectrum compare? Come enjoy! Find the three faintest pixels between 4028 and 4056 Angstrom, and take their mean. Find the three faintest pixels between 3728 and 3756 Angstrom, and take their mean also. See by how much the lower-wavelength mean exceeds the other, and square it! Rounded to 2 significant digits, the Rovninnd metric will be 11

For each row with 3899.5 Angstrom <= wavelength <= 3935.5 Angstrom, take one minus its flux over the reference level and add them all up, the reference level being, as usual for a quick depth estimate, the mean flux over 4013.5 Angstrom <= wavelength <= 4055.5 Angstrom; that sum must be -1.5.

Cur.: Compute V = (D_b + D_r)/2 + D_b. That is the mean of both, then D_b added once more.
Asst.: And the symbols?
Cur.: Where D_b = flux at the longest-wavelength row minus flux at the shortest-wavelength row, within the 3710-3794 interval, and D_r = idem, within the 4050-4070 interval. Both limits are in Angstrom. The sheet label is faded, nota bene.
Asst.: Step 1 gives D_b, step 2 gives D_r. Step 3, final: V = -1.5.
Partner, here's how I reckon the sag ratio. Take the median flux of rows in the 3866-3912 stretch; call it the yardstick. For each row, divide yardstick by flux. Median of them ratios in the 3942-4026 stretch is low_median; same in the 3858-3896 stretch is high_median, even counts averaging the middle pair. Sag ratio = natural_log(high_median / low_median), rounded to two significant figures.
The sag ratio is -0.16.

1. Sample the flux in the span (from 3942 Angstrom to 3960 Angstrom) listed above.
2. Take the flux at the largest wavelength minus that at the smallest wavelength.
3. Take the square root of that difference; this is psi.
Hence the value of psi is 0.8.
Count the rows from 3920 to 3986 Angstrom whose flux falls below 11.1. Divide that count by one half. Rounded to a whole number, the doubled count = 44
